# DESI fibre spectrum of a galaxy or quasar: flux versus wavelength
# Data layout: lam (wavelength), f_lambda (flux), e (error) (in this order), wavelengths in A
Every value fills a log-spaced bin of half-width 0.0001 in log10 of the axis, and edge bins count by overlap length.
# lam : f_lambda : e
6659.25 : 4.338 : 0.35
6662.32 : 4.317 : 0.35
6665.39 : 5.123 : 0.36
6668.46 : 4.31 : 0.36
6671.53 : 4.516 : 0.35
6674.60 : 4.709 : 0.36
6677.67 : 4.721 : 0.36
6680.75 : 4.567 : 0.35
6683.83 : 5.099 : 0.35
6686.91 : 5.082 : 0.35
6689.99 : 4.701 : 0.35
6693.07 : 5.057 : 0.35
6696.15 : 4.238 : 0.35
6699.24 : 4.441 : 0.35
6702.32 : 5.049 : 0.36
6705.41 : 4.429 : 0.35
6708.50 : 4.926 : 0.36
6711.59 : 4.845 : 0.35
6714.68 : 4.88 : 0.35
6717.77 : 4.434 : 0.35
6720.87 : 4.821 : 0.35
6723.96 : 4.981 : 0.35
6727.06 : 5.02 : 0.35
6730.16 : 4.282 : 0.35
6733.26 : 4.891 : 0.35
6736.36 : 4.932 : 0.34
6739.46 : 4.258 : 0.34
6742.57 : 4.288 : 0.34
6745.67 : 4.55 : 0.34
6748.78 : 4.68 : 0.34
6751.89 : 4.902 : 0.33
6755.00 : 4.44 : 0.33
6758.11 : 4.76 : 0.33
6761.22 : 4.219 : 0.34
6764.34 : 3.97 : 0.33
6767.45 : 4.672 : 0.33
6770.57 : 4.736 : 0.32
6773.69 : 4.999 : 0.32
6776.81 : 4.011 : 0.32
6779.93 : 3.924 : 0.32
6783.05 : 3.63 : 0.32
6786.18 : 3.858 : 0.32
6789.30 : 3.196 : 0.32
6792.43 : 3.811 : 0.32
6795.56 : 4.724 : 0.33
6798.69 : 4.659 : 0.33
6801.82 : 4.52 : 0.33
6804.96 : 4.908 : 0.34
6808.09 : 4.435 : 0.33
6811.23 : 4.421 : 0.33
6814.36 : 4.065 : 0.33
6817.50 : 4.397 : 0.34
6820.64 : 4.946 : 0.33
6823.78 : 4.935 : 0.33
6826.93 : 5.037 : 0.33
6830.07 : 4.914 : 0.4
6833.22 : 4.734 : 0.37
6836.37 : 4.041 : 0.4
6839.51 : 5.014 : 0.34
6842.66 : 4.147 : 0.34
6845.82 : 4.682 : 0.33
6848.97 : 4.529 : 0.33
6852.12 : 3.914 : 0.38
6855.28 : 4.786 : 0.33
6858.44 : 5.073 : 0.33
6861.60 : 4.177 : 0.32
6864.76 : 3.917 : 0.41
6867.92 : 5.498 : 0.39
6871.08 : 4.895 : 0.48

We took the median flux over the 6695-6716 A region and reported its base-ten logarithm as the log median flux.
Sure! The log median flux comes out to 0.685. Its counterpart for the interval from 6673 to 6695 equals 0.674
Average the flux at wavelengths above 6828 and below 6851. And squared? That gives 21.0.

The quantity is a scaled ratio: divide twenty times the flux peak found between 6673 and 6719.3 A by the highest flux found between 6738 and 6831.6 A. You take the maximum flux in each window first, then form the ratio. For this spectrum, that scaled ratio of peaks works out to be 20.2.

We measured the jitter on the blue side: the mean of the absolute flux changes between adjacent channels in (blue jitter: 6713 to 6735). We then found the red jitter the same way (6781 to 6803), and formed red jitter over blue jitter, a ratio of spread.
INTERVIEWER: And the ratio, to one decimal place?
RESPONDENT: 1.1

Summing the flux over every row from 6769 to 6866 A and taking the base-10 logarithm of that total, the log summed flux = 2.14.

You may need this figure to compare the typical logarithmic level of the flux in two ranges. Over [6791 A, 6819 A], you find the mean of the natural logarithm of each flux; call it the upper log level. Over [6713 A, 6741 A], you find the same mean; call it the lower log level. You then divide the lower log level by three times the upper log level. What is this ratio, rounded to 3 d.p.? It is 0.347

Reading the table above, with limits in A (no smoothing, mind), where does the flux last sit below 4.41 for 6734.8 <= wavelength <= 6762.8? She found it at 6761.22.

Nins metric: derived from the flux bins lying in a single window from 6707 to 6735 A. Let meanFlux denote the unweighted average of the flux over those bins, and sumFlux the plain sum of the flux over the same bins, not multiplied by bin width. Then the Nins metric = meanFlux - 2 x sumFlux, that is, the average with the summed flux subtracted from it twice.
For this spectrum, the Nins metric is -81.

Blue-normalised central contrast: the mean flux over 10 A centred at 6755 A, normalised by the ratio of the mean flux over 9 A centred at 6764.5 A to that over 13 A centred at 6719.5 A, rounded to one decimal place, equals 5.2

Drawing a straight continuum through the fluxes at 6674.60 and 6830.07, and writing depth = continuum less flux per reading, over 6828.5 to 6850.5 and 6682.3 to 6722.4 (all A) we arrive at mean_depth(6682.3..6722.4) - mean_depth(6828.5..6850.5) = -0.37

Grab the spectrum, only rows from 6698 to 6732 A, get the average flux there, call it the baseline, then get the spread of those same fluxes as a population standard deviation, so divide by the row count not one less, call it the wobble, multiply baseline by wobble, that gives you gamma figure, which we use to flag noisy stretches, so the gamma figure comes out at 1.27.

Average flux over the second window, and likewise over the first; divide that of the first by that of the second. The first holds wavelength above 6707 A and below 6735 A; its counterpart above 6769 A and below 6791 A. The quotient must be 1.18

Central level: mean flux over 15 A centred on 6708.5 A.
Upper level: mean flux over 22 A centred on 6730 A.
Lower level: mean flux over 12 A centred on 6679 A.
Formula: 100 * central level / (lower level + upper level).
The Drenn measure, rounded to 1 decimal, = 50.7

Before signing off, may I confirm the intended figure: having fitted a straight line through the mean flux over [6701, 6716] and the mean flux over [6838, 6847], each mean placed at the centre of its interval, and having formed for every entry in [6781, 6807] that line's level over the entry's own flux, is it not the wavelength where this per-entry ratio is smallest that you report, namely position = 6804.96 A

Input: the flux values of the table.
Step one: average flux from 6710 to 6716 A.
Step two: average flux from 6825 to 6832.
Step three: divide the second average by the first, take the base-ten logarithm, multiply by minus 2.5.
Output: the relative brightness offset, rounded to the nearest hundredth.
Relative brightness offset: -0.02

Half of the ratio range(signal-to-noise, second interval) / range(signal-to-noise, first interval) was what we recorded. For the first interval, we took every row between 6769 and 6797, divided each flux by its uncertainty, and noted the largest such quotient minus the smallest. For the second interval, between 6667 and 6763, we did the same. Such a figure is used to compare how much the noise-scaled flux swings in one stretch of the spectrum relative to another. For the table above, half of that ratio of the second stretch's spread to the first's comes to 0.26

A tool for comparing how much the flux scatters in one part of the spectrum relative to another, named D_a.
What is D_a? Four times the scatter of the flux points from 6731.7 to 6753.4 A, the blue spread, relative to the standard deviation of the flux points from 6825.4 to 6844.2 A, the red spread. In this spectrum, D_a 2.6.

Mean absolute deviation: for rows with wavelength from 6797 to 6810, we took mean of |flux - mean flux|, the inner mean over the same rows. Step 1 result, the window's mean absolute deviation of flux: 0.15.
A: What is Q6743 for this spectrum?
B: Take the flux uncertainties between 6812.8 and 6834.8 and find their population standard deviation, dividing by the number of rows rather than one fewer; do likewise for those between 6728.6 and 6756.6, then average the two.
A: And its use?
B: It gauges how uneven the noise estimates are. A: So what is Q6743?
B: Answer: 0.016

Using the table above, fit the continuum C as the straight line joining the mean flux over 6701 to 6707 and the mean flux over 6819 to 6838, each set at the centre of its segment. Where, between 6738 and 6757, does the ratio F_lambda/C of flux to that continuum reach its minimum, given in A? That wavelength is 6739.46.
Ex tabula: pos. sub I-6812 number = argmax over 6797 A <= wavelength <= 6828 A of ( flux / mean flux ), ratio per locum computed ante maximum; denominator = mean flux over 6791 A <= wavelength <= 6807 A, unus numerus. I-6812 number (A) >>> 6826.93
